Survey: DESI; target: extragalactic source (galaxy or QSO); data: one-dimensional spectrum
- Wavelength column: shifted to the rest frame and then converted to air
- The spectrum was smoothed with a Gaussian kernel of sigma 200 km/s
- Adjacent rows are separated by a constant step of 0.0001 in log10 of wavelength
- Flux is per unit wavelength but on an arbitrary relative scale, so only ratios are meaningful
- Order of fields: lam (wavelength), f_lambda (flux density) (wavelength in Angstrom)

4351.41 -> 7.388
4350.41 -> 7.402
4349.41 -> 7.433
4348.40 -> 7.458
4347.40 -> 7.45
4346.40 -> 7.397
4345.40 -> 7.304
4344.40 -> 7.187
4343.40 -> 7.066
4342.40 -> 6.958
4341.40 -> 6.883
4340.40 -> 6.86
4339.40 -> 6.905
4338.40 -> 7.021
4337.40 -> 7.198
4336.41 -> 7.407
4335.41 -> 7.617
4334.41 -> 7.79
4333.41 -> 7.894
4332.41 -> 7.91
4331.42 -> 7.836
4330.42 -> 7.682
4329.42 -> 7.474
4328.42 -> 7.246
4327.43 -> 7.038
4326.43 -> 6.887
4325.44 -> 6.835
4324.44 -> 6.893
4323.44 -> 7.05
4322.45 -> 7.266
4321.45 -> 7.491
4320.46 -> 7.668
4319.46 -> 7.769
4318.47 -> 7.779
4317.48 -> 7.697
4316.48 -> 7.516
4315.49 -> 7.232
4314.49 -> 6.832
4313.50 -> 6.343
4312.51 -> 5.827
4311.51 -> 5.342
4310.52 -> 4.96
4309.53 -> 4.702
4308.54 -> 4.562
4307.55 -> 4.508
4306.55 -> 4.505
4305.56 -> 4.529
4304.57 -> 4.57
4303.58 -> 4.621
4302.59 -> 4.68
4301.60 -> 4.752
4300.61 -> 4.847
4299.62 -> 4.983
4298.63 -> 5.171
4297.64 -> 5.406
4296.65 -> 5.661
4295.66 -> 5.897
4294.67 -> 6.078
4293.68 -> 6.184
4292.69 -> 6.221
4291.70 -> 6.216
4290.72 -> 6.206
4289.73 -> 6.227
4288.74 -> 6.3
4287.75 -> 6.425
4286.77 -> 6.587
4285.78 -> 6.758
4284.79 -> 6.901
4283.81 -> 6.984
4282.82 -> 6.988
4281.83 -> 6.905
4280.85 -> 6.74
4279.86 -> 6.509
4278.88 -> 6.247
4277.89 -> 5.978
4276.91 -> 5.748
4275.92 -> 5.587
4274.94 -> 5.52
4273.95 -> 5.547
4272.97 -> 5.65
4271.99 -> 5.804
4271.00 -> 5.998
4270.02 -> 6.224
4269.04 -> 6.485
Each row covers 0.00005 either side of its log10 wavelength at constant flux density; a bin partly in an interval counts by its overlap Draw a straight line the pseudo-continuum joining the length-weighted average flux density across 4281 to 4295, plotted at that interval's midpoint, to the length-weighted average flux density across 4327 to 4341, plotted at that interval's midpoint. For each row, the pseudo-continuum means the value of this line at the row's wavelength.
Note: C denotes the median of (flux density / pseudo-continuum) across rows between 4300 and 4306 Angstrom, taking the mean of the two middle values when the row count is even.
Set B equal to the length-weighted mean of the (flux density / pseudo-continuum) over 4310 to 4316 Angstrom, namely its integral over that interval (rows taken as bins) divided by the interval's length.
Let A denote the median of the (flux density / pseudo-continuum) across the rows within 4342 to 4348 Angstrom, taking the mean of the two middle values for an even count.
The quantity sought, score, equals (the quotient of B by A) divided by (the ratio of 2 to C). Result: 0.31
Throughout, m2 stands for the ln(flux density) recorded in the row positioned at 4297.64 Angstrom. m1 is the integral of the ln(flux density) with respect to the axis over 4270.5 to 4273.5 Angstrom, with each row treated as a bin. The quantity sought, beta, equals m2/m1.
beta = 0.32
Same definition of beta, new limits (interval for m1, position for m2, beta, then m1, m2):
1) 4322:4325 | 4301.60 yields 0.27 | 5.9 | 1.56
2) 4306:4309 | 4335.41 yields 0.45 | 4.5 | 2.03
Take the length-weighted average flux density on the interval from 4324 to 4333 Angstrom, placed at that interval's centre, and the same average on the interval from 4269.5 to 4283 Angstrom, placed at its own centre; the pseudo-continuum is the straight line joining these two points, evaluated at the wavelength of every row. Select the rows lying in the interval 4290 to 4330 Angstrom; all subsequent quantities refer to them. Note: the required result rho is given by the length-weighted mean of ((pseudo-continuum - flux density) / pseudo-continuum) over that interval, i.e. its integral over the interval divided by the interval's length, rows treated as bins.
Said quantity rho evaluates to 0.12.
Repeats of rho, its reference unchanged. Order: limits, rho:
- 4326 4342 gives 0.01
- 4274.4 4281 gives 0.02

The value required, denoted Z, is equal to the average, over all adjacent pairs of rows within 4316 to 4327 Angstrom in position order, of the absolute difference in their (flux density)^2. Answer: 1.9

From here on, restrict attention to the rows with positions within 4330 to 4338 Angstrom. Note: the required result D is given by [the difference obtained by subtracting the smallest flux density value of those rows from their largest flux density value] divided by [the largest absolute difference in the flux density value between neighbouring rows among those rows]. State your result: 3.4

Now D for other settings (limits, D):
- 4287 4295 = 2.8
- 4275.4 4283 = 5.2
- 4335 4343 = 3.6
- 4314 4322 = 2.4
